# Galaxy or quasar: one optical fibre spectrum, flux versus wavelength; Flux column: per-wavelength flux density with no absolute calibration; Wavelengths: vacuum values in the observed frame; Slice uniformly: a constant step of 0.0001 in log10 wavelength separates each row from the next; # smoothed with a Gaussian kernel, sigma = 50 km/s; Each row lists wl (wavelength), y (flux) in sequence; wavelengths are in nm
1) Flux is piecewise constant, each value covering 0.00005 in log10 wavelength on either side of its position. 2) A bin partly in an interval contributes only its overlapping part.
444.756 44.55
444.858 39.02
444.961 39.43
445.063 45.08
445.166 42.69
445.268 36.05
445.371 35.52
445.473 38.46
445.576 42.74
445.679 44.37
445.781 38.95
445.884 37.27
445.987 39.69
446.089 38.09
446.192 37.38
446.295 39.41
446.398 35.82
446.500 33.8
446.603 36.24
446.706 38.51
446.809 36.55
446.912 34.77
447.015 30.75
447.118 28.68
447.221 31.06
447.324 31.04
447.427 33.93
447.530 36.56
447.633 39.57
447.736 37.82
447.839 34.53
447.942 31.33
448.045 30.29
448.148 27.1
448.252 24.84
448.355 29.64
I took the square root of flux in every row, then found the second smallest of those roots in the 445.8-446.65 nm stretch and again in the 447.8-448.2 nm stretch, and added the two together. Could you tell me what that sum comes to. 11.5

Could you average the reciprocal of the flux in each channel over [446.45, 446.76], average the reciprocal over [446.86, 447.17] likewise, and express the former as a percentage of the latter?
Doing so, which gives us 86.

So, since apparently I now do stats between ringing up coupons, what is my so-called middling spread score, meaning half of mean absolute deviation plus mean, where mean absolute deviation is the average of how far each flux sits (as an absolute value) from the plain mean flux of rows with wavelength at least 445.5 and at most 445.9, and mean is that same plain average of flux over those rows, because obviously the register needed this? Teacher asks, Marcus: 21.8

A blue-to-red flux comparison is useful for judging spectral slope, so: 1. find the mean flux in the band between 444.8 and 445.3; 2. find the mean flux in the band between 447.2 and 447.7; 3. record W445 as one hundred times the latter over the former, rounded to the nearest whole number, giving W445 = 85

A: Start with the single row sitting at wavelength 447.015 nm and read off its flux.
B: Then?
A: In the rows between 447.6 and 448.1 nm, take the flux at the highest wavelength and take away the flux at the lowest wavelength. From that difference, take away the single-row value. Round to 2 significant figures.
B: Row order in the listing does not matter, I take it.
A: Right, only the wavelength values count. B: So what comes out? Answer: -40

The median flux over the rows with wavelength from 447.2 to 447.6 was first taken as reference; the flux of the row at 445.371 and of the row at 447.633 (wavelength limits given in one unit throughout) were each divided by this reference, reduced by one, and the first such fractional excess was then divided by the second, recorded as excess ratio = 0.4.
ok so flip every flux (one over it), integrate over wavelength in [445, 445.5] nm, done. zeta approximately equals 0.013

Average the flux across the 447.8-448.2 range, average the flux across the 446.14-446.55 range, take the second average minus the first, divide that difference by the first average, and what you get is 0.19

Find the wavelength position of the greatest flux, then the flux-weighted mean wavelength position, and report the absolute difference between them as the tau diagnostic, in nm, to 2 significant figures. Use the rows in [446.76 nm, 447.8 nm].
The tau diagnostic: 0.35 nm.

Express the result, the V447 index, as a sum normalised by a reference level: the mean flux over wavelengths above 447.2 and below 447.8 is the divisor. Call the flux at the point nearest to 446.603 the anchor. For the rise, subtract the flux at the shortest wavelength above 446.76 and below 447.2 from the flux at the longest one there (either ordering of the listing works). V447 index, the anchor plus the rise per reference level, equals 0.81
